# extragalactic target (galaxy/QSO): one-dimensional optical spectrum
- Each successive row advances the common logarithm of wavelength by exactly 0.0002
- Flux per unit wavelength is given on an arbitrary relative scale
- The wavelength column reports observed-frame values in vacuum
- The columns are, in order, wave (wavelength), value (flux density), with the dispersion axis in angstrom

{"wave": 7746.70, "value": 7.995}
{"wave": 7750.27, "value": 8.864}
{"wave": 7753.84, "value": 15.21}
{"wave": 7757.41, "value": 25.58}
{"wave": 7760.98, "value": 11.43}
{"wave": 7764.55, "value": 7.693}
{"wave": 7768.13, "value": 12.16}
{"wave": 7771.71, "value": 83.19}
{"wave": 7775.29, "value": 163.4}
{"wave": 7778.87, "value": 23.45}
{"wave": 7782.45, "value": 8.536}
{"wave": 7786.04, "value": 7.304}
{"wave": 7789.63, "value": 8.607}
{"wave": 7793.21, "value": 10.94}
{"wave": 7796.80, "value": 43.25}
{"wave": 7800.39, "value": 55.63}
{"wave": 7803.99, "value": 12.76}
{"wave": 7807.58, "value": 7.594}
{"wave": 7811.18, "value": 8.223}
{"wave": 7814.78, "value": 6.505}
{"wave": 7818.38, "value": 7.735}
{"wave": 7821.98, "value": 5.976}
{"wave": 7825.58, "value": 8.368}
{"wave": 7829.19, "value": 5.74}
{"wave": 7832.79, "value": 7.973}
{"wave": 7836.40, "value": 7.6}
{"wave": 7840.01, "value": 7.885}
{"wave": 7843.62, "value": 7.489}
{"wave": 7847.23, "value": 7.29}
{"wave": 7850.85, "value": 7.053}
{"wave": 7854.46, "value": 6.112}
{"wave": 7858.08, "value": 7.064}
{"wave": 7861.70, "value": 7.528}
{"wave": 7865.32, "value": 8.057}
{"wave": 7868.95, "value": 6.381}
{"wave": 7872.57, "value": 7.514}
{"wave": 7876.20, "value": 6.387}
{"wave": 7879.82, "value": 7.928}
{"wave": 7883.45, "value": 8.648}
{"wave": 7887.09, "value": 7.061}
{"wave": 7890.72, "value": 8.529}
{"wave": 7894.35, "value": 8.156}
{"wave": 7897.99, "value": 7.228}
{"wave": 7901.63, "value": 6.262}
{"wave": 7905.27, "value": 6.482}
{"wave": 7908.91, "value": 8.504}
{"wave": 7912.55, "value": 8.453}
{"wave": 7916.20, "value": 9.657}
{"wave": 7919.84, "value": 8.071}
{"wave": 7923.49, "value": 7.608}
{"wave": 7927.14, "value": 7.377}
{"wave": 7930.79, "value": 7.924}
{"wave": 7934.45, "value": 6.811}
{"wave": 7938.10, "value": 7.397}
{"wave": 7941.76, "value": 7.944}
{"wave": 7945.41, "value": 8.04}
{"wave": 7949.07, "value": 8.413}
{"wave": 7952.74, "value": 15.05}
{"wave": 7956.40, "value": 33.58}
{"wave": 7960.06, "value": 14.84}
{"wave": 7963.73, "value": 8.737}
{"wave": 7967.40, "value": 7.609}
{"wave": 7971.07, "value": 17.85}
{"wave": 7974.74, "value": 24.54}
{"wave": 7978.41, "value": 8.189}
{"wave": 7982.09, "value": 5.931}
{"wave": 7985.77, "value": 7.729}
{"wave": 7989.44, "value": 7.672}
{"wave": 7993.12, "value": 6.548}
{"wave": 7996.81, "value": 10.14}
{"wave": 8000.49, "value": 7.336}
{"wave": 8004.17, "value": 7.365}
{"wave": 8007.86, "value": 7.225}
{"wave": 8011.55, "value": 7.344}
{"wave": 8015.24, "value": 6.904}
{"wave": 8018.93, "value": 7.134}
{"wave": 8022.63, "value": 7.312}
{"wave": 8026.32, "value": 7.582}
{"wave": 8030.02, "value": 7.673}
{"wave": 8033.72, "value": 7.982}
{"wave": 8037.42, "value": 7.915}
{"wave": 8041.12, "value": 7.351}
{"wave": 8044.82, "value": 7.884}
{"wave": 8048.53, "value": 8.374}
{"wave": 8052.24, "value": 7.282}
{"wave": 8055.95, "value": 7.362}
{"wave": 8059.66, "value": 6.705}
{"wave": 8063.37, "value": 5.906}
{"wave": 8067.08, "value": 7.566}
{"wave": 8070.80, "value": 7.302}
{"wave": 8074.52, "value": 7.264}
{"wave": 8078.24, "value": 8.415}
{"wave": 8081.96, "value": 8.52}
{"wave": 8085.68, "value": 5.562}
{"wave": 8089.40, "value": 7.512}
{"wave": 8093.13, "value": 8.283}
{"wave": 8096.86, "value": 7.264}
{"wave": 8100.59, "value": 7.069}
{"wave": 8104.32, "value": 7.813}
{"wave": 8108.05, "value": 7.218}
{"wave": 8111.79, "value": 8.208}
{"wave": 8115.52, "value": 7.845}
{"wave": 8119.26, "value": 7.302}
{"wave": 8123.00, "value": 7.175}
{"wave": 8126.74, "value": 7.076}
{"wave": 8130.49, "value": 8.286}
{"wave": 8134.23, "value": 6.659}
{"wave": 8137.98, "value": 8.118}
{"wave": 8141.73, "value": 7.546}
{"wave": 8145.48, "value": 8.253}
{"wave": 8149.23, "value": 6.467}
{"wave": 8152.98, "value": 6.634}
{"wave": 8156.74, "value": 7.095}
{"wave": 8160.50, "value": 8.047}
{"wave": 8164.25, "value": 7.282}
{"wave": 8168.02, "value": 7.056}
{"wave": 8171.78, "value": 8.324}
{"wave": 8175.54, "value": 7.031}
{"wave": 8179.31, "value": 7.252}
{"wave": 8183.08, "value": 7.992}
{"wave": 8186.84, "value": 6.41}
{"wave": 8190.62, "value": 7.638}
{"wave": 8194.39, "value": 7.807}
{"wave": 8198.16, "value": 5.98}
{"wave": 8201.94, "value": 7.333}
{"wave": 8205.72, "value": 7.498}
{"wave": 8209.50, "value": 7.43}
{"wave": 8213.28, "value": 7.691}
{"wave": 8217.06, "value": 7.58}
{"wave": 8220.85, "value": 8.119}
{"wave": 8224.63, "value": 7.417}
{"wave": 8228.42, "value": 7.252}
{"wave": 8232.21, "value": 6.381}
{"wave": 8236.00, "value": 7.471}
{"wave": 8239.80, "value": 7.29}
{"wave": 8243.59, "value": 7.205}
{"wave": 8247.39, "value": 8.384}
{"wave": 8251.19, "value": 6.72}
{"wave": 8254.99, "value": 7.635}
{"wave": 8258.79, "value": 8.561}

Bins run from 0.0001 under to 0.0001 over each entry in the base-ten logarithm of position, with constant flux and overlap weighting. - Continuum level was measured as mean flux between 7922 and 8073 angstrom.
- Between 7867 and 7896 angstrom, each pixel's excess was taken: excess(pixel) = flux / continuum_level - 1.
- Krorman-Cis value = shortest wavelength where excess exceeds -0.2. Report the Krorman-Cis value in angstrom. 7872.57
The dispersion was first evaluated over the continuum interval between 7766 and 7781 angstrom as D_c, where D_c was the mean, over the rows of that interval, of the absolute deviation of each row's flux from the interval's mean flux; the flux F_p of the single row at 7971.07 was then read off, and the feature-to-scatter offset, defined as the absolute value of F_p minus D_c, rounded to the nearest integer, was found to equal 35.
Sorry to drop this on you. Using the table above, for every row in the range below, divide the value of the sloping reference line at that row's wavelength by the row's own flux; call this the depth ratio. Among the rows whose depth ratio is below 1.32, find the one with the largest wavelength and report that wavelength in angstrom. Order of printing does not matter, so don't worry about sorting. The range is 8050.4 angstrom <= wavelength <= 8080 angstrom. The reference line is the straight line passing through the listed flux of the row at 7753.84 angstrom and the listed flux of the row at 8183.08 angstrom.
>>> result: 8078.24 angstrom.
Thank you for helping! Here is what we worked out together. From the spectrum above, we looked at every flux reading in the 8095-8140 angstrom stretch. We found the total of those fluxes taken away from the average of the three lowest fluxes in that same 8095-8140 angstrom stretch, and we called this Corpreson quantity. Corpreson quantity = -83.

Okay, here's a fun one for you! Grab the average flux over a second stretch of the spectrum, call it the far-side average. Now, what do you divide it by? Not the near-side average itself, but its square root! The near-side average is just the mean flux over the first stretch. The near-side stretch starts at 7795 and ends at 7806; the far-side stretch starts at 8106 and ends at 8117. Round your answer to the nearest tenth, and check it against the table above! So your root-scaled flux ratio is 1.3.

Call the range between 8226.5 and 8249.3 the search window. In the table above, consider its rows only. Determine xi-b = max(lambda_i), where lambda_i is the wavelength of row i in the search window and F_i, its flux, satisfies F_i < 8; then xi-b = 8243.59 angstrom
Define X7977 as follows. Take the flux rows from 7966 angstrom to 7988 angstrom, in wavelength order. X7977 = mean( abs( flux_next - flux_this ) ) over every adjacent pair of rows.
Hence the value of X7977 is 7.5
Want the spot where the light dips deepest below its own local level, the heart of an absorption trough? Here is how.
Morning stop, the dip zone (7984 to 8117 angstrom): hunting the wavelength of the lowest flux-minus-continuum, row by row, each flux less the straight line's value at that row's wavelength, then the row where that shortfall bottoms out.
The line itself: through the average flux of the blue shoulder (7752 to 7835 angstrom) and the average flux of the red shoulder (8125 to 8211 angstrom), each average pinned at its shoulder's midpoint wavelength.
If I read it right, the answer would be 7993.12 angstrom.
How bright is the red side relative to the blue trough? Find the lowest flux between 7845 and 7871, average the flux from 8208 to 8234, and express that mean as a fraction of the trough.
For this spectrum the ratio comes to 1.21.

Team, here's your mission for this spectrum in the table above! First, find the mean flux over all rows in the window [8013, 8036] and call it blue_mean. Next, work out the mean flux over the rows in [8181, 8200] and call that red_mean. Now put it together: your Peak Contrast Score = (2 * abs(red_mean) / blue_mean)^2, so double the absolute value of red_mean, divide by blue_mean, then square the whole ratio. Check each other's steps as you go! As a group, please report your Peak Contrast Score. 3.7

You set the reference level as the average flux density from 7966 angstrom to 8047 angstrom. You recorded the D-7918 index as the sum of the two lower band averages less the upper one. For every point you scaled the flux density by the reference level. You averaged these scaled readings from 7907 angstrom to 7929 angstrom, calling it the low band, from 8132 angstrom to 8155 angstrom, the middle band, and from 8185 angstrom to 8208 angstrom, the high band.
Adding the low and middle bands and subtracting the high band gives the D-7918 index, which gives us 0.96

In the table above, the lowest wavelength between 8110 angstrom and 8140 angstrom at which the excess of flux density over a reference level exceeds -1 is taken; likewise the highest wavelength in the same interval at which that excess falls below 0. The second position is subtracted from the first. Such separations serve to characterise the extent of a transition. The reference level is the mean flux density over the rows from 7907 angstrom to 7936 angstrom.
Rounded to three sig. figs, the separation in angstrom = -22.4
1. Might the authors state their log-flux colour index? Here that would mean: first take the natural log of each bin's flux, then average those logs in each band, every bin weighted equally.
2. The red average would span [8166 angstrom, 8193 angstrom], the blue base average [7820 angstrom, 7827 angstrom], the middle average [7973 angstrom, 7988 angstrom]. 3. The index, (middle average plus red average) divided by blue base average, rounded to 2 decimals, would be 2.19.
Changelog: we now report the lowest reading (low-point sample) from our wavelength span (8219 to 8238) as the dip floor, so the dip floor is 6.381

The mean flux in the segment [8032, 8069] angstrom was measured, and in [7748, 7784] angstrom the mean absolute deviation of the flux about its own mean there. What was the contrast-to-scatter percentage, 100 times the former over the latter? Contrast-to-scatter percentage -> 21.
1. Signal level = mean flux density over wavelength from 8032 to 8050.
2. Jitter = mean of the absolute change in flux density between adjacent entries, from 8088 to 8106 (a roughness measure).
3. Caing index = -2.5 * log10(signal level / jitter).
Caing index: -2.7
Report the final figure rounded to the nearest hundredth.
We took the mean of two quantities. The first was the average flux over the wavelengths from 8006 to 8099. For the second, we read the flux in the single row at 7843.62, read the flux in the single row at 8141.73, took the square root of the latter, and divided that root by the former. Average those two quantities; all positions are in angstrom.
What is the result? 3.90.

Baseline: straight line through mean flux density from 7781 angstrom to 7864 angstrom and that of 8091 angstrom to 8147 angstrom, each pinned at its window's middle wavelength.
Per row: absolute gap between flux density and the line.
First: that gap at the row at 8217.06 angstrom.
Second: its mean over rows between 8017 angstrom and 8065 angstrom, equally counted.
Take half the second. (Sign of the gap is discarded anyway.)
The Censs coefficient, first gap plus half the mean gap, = 1.8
